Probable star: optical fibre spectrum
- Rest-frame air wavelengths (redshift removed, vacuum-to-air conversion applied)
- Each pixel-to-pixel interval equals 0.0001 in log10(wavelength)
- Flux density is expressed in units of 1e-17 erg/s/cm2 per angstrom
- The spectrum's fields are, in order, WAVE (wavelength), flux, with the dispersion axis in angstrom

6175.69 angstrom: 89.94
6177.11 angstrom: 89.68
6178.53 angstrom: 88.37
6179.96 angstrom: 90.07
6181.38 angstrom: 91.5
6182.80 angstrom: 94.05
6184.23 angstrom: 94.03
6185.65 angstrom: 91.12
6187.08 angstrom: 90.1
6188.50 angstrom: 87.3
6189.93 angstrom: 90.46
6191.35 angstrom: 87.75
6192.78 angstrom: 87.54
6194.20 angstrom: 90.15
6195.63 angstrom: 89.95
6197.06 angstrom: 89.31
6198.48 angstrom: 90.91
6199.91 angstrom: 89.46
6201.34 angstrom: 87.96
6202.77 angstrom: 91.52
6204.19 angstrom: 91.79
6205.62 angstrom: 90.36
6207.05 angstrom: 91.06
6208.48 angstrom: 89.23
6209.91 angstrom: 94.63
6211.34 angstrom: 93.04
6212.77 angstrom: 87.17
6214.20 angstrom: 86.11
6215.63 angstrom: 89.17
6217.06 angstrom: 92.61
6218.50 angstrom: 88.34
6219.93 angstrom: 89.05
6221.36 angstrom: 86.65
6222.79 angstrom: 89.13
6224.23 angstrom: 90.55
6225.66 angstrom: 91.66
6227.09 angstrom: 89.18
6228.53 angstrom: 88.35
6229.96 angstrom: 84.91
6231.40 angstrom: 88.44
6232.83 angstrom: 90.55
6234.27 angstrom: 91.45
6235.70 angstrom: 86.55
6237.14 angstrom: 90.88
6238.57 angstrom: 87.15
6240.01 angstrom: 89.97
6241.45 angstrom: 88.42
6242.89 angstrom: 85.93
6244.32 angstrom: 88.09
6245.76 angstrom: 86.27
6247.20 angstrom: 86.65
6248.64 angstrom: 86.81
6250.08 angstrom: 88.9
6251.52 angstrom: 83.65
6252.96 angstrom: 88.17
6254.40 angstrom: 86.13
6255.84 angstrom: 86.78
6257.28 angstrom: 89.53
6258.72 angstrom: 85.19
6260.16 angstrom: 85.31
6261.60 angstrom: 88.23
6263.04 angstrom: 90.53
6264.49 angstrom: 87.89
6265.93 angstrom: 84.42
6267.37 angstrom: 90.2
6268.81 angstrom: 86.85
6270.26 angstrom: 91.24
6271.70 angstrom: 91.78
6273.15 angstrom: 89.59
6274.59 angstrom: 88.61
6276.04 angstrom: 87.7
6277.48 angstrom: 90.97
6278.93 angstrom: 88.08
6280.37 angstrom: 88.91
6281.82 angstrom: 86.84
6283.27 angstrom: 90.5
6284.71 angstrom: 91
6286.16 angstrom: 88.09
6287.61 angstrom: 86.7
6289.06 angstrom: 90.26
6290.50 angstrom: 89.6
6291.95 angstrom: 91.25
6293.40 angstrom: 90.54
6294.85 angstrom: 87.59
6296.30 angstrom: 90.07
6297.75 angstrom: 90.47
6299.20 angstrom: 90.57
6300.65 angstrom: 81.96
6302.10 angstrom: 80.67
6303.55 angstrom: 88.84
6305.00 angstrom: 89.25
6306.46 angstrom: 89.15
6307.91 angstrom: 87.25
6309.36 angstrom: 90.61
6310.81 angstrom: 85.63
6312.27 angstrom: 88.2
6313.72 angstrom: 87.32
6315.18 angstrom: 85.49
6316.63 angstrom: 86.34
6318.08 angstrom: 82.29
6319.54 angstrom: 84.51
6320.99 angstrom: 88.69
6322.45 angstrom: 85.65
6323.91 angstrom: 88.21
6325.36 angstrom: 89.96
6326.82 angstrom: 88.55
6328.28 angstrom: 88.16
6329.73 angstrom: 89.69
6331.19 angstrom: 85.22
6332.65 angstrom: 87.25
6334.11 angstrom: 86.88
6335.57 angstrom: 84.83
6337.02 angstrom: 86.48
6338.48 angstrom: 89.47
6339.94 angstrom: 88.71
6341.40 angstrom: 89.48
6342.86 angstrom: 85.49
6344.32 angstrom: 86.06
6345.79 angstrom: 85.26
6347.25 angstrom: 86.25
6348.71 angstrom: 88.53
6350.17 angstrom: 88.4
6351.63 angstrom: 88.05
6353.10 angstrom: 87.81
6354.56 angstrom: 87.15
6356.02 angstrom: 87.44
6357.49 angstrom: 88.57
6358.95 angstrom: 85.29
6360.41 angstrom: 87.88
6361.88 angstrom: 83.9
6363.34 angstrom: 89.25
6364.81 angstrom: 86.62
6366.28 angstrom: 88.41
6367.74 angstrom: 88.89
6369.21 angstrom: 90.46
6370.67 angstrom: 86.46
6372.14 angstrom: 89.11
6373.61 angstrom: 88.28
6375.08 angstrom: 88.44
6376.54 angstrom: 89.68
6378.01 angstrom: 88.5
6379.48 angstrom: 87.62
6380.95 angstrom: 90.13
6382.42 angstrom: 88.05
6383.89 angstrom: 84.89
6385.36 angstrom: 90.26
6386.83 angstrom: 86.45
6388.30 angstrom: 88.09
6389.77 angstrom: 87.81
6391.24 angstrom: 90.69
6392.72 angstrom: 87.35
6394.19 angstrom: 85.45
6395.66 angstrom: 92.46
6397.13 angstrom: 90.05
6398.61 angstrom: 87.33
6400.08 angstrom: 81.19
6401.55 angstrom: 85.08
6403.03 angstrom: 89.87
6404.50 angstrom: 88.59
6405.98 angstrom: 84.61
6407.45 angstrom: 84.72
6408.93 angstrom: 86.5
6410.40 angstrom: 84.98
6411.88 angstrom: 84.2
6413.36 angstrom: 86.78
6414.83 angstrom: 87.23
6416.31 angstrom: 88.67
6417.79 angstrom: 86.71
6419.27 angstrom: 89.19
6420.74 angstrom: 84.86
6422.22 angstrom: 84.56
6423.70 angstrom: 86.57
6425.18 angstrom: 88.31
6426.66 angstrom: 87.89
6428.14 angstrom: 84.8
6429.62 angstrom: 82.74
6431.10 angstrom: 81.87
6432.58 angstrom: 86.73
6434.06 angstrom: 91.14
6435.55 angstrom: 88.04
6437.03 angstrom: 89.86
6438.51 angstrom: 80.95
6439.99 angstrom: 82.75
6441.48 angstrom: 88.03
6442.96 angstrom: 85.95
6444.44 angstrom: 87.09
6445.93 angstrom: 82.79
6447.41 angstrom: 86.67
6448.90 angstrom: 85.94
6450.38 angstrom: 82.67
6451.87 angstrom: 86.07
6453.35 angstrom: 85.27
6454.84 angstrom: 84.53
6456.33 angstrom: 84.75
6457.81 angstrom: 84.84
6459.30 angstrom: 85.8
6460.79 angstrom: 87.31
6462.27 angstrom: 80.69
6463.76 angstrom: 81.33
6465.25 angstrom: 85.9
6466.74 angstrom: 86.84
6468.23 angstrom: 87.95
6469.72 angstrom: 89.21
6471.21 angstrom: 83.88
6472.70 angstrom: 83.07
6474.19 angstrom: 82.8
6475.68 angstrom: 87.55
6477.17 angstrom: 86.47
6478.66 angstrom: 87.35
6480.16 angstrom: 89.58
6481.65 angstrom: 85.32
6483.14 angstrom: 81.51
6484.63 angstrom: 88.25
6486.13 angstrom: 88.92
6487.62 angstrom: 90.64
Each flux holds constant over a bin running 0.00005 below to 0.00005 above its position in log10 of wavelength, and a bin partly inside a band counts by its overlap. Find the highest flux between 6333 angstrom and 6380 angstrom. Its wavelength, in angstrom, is 6369.21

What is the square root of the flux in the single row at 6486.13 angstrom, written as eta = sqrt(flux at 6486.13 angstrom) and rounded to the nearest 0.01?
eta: 9.43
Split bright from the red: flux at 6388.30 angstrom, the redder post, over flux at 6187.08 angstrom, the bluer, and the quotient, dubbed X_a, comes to 0.98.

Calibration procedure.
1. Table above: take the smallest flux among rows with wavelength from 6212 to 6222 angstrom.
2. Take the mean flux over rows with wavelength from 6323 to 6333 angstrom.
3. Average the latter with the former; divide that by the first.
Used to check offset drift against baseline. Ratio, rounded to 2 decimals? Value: 1.01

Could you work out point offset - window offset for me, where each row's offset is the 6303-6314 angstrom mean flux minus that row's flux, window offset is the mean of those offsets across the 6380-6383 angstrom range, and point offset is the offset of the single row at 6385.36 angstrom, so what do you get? -1.2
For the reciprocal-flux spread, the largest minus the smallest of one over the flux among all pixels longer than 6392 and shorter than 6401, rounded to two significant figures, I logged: 0.0015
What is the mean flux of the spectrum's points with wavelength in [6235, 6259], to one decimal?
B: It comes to 87.4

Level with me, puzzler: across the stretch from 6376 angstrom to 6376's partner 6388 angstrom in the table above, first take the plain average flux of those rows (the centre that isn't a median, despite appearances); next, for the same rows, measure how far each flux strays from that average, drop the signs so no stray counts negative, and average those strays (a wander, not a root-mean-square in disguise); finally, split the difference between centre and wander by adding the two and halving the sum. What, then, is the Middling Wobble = 44.8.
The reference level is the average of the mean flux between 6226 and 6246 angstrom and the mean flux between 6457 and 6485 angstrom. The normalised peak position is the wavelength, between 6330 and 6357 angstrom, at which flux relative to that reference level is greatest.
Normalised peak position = 6341.40 angstrom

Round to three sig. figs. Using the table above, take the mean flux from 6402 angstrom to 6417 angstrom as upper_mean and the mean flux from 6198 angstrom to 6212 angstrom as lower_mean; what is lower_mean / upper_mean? 1.05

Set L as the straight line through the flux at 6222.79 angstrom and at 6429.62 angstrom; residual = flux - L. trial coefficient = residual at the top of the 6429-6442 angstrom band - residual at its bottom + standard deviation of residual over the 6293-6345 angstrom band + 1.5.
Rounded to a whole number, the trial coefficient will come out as 10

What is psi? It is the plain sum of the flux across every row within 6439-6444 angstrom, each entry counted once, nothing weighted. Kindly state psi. 257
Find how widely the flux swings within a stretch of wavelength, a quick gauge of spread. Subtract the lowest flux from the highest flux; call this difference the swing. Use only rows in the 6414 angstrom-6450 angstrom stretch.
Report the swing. 10.2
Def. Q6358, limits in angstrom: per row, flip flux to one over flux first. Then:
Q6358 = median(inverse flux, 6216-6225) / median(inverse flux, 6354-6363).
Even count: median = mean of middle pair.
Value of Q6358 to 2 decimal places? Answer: 0.98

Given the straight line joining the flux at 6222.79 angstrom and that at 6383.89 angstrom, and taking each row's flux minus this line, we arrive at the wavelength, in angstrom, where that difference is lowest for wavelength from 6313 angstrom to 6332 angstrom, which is 6318.08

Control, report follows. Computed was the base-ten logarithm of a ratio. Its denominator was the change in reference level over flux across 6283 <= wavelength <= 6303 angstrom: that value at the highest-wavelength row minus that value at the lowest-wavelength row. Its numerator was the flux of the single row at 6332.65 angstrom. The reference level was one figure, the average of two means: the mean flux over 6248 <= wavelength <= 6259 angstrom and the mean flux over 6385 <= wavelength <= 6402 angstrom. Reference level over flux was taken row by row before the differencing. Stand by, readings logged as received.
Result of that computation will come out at 2.9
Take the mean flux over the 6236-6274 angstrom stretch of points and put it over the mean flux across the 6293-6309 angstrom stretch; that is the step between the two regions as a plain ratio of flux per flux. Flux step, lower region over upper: 1.00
